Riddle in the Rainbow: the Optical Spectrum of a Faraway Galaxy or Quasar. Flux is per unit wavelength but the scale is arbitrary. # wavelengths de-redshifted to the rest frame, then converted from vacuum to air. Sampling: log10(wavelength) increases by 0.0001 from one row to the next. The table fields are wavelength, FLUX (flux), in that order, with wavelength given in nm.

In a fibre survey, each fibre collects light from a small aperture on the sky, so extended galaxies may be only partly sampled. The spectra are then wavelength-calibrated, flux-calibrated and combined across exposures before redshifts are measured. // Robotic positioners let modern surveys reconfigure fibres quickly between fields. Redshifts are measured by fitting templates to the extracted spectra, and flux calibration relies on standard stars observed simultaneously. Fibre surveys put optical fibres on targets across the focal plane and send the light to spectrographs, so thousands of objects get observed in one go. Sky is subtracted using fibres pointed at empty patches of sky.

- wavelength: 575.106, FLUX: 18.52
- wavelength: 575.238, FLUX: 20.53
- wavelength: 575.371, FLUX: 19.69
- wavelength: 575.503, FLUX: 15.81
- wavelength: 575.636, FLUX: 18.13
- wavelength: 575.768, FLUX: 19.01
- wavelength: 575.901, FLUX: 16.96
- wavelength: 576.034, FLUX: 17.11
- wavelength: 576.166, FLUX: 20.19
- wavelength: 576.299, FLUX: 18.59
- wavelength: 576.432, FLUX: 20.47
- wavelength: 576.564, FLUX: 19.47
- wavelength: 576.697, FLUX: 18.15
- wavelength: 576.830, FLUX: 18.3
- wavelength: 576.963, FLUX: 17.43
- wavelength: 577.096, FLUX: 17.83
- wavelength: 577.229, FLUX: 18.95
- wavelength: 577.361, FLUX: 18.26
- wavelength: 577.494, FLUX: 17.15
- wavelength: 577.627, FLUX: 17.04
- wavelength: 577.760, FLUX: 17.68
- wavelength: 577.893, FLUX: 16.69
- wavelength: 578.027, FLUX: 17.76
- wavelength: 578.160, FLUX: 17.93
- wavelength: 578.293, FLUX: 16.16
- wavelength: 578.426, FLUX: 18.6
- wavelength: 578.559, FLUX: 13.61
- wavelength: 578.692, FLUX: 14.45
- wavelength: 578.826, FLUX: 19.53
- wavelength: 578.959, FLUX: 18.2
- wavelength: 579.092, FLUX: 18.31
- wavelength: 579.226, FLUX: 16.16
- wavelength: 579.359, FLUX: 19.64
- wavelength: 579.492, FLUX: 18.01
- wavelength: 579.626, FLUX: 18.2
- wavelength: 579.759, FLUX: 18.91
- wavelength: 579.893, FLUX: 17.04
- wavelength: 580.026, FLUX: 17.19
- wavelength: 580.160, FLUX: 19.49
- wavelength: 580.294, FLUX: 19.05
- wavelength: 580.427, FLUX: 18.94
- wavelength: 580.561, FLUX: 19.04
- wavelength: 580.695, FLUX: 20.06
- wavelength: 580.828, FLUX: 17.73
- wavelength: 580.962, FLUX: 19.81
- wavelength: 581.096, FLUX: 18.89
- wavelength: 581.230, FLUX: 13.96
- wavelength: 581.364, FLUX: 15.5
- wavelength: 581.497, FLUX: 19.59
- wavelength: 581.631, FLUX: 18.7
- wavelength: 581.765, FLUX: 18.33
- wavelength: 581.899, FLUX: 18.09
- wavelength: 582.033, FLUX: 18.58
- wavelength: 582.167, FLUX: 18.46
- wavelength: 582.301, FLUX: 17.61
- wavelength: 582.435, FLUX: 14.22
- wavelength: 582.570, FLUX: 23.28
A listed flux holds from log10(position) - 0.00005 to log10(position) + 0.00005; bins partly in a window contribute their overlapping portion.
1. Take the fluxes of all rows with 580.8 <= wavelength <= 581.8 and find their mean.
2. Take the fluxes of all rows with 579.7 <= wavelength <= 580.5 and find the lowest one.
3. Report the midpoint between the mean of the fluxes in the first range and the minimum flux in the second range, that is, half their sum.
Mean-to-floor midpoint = 17.4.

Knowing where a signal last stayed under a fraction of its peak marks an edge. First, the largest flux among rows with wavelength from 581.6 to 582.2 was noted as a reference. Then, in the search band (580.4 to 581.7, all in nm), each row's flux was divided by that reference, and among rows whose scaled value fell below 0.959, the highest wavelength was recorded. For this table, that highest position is 581.364 nm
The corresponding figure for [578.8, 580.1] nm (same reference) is 580.026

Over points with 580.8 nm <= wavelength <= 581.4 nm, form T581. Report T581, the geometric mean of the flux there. 17.0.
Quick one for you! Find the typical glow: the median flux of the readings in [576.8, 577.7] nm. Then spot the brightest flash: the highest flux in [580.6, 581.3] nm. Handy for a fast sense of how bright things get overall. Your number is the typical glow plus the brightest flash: 37.9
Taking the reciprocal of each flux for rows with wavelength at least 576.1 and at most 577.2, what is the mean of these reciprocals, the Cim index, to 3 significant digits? 0.0533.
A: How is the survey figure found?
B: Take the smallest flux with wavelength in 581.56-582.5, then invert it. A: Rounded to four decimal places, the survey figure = 0.0703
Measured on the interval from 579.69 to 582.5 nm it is 0.0716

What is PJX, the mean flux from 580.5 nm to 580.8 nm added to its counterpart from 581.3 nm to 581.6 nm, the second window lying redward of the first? 37.1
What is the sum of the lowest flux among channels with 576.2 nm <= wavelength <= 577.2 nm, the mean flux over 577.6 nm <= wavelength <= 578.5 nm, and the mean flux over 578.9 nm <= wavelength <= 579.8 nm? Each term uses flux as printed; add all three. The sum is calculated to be 53.0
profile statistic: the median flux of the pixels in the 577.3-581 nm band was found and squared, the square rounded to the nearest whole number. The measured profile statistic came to 328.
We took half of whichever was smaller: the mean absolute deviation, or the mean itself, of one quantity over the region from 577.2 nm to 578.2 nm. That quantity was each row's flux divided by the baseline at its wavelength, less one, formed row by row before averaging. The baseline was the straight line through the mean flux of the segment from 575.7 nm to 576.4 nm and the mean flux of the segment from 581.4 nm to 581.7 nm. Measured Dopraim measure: -0.025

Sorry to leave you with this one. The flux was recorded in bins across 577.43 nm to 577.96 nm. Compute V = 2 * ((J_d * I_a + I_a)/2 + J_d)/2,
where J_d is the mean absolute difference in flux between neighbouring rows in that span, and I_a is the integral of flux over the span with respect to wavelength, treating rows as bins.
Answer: 7.8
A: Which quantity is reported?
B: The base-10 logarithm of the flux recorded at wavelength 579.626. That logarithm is 1.26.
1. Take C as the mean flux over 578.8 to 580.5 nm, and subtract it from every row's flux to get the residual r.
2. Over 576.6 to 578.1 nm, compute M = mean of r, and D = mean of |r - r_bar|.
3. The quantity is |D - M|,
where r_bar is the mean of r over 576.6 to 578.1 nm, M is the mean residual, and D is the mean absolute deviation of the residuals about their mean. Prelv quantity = 1.1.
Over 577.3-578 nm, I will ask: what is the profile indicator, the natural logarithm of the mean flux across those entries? 2.85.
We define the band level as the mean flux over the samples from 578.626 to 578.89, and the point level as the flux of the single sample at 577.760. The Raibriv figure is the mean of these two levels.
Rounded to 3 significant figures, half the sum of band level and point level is 17.3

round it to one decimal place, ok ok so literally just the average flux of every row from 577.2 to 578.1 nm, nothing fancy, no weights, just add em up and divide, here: 17.6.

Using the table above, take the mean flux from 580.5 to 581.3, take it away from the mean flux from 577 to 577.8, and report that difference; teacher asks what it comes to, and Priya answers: -0.4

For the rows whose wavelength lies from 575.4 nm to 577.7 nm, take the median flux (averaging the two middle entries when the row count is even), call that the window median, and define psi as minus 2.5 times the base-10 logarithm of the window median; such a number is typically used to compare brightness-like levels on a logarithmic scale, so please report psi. -3.15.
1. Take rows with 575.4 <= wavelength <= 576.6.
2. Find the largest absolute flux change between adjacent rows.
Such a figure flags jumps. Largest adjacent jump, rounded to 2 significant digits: 3.1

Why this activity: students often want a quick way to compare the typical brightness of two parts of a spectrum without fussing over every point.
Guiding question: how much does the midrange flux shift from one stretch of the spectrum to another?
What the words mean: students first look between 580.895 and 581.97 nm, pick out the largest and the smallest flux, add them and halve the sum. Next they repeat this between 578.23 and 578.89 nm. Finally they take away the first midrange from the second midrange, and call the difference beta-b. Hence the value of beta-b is -0.3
